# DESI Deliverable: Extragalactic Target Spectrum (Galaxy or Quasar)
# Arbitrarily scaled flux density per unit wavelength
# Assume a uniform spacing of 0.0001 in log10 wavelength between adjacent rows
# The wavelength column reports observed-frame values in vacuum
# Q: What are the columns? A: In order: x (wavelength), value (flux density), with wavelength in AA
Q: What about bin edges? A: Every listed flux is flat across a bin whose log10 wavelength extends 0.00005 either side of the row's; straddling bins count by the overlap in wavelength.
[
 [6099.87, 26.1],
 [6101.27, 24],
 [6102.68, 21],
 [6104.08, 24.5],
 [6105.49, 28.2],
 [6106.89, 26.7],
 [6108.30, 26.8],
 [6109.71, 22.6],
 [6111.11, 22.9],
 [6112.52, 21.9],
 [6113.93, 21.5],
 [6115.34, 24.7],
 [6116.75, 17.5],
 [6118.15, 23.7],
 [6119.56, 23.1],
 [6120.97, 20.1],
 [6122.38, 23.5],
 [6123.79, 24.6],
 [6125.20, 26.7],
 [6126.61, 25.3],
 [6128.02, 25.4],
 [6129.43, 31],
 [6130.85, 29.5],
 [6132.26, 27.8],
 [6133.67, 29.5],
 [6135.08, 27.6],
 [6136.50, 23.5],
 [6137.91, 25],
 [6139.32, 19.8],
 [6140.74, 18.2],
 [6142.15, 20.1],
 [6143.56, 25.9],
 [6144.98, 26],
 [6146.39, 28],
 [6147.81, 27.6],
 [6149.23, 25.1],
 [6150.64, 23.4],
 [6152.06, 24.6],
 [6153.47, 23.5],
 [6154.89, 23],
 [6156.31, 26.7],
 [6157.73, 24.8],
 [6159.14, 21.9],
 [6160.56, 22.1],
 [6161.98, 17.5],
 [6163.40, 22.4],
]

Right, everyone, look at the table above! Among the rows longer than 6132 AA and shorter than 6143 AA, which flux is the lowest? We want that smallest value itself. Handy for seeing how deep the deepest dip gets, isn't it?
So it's 18.2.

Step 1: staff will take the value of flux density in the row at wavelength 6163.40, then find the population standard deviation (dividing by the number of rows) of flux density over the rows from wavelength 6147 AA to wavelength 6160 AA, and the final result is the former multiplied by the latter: 38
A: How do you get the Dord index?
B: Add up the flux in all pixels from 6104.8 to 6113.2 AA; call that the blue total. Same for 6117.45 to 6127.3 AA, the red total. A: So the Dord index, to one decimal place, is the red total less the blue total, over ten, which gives 1.8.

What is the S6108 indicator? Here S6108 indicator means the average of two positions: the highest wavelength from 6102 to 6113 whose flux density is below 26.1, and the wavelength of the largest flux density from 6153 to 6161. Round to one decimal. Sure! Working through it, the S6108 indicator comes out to 6134.4 AA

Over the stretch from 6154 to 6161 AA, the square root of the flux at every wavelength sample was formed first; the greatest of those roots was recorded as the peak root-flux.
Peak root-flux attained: 5.17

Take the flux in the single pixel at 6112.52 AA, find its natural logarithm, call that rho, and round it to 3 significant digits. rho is 3.09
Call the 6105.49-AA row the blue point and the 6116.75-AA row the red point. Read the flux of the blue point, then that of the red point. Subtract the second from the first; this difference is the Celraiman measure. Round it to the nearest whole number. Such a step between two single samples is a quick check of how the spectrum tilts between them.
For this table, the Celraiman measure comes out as 11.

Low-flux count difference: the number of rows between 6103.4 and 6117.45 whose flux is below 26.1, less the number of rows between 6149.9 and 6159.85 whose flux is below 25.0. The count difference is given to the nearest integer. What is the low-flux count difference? 1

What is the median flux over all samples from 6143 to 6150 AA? 26.0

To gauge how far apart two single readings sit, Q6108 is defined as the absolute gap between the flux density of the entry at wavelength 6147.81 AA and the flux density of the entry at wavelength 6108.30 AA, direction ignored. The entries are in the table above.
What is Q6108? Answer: 1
